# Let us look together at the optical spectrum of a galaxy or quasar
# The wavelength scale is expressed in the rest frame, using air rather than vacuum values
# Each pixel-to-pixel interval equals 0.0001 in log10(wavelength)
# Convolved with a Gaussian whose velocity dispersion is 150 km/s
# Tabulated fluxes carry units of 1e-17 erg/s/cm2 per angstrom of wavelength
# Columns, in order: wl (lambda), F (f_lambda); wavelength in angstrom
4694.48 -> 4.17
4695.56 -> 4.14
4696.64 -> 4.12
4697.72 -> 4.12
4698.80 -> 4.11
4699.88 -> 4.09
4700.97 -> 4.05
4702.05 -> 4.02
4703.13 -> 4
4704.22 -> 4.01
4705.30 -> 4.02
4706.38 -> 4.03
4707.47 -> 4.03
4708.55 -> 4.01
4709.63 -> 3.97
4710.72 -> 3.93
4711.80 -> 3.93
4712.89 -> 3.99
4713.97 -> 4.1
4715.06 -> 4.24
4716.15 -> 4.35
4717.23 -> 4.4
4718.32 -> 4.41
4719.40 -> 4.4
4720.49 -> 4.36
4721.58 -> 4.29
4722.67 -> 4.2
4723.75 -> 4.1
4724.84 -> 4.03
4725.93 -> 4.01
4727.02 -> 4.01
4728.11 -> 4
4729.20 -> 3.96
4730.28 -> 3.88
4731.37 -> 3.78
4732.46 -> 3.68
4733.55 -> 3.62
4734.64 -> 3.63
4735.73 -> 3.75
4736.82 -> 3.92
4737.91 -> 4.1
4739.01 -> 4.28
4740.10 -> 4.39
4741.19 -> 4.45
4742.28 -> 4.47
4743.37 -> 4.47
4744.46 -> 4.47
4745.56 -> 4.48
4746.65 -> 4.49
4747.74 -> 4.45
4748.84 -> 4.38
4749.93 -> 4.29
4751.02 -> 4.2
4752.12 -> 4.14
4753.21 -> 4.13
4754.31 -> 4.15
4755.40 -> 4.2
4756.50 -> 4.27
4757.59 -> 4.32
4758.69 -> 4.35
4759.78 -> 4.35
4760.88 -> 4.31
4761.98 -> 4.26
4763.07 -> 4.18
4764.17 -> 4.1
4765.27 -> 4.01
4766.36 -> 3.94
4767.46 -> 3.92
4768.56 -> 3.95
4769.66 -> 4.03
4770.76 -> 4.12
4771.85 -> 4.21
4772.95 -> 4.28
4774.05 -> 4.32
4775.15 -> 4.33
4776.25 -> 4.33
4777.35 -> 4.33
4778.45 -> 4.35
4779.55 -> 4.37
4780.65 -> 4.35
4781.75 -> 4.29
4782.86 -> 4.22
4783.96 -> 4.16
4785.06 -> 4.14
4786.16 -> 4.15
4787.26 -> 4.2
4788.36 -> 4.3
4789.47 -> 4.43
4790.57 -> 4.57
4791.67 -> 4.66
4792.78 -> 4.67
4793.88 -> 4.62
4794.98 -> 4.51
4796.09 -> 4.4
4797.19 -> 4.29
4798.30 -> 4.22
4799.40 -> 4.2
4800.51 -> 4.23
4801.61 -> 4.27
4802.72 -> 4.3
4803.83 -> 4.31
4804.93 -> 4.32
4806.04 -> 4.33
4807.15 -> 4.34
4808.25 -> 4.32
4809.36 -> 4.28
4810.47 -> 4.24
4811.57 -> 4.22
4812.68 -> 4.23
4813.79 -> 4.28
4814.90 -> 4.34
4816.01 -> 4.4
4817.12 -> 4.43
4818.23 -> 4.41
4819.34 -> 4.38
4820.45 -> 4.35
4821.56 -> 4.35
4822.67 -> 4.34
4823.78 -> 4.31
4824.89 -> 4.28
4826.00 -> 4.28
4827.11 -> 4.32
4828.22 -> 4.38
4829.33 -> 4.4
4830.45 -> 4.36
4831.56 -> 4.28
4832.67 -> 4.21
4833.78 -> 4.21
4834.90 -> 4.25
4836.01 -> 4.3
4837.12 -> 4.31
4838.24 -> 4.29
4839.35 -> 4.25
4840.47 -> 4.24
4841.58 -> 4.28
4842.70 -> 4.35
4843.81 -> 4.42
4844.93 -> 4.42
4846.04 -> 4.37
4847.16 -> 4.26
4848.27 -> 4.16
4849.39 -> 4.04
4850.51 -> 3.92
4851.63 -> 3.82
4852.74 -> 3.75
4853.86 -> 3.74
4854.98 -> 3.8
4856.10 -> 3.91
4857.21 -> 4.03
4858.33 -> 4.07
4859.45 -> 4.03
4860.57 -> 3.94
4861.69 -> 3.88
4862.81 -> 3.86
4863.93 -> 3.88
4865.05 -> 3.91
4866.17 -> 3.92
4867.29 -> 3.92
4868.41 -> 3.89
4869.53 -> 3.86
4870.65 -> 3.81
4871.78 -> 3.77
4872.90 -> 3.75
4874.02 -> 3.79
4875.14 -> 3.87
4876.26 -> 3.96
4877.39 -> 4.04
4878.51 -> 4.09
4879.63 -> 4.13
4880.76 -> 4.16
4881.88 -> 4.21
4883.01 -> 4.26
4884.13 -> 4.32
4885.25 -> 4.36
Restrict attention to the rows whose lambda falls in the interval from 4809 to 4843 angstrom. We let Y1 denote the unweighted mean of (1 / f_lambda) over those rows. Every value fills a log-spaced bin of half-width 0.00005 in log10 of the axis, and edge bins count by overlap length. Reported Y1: 0.232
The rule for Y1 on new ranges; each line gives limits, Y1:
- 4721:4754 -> 0.243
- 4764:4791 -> 0.238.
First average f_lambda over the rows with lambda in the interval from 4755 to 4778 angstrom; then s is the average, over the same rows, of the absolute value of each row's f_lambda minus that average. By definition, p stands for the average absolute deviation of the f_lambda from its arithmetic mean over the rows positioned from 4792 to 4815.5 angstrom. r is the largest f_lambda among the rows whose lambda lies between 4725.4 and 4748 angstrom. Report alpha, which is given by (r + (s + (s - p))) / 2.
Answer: 2.33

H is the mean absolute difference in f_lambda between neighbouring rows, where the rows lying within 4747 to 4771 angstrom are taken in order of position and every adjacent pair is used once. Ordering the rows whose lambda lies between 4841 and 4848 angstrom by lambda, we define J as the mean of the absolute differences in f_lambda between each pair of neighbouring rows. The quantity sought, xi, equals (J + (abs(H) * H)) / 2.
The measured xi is 0.0316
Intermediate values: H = 0.056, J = 0.0600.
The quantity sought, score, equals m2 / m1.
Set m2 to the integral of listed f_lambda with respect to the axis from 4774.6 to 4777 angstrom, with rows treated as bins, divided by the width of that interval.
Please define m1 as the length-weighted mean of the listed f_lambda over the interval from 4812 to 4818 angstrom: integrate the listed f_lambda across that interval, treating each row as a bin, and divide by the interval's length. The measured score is 1.00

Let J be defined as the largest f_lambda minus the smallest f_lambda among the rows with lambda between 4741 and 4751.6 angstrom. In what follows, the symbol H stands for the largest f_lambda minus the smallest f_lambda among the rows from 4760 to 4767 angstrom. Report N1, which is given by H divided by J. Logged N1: 1.28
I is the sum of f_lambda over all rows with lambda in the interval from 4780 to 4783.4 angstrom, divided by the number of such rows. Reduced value 4.29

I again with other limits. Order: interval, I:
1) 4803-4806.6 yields 4.32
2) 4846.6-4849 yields 4.21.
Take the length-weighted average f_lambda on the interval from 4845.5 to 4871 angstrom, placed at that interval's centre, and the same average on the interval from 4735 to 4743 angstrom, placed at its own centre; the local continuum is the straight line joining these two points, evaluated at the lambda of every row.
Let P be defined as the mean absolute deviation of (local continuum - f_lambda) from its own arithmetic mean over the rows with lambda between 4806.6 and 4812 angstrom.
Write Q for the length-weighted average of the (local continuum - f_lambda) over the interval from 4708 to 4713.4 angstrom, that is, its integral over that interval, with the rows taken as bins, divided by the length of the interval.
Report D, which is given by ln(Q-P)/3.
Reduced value -0.47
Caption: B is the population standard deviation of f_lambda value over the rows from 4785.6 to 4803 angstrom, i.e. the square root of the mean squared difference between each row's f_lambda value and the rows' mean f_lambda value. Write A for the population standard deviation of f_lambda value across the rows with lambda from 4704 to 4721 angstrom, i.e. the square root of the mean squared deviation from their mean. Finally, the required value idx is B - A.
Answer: -0.01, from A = 0.181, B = 0.17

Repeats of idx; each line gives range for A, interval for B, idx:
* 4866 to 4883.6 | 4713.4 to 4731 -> 0.02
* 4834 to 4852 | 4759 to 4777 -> -0.01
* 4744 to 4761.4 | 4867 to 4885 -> 0.06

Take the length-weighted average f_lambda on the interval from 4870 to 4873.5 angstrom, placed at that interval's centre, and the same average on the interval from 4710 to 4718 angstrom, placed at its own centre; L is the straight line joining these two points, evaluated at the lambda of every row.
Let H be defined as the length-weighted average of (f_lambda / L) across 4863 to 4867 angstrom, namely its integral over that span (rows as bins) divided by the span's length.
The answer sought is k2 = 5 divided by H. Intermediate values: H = 1.029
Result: 4.86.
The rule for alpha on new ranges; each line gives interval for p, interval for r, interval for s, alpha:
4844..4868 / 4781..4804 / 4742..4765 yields 2.37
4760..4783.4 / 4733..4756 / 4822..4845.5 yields 2.23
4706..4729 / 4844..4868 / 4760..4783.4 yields 2.26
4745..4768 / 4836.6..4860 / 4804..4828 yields 2.19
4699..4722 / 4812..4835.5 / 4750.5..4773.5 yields 2.25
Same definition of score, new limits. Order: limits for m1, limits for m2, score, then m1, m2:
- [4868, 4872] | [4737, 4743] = 1.13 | 3.83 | 4.32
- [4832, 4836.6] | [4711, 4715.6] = 0.95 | 4.25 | 4.06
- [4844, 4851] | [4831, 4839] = 1.01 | 4.21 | 4.27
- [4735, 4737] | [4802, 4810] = 1.13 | 3.80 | 4.31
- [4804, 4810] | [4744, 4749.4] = 1.03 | 4.32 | 4.45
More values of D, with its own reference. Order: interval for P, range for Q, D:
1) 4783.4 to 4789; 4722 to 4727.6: -0.80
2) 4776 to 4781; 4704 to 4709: -0.51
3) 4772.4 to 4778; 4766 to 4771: -0.69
